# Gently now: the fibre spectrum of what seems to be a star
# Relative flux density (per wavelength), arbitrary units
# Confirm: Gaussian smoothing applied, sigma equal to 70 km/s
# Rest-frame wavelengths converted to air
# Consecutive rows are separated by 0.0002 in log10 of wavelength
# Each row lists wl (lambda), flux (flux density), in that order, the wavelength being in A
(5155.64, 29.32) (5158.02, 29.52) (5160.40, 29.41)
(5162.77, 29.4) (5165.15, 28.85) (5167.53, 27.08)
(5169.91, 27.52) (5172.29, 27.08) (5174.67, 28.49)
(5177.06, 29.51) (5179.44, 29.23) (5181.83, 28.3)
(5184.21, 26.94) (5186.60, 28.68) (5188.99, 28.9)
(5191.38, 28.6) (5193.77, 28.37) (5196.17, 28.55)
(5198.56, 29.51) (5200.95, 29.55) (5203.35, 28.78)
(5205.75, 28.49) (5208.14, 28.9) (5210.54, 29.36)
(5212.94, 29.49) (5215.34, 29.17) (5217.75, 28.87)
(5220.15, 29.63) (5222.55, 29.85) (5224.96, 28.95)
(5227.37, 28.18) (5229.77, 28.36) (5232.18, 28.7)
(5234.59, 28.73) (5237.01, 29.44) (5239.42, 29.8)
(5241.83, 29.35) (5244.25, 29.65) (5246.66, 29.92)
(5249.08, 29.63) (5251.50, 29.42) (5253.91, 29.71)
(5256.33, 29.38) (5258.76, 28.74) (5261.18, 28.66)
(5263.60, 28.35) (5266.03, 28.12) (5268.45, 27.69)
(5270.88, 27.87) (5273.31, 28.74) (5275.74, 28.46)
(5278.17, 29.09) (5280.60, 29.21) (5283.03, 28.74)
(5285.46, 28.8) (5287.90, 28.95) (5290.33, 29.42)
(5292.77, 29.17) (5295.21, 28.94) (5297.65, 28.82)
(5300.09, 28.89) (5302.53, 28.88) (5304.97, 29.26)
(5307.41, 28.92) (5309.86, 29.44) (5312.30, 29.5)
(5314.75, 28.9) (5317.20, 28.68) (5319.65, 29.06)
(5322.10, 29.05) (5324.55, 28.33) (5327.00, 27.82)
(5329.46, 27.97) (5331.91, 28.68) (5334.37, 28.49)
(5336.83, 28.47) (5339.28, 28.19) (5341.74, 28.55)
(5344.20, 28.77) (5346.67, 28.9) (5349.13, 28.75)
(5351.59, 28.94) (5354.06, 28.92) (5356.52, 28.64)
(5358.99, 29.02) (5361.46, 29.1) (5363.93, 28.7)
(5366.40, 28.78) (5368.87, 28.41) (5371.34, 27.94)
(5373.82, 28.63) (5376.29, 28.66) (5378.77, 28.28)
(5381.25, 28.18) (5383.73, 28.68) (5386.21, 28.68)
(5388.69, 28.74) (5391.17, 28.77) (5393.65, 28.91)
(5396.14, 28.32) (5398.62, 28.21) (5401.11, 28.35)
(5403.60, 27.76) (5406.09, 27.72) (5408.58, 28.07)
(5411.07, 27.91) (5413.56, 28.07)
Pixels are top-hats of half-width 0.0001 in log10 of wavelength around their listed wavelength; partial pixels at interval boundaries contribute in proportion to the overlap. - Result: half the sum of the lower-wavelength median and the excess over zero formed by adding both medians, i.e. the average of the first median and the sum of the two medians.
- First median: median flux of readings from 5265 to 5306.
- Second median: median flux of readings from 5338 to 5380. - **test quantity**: 43.2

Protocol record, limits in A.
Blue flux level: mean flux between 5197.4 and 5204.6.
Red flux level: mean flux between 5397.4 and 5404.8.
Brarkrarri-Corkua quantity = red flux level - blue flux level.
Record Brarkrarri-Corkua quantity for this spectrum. -1.2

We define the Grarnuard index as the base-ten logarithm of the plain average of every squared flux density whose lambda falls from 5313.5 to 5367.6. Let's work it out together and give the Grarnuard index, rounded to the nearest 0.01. 2.91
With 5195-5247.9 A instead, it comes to 2.93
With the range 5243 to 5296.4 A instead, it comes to 2.92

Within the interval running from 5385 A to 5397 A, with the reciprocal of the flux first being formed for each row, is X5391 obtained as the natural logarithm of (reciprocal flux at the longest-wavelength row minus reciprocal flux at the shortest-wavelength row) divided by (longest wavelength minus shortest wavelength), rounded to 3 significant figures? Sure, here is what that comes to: -10.0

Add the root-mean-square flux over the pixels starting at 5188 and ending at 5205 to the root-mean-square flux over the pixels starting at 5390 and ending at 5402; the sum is 57.4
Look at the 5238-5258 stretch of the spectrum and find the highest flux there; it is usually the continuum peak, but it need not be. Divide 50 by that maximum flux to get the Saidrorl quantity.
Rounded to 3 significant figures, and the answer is 1.67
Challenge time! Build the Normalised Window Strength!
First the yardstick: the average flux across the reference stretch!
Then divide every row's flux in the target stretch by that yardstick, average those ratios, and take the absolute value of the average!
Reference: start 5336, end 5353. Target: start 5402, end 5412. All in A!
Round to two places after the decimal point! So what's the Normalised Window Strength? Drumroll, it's 0.97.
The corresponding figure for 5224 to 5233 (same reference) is 1.00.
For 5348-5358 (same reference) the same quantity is 1.01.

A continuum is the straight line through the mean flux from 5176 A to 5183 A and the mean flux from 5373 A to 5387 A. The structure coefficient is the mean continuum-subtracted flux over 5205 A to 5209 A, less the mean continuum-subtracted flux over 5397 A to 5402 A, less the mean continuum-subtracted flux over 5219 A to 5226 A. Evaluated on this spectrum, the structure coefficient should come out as -0.6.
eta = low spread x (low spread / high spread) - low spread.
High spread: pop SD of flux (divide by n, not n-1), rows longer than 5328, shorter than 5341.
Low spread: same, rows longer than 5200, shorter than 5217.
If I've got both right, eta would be 0.17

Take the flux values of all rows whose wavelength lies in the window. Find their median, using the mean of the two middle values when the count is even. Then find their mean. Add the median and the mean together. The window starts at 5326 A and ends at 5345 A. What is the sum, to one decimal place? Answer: 56.8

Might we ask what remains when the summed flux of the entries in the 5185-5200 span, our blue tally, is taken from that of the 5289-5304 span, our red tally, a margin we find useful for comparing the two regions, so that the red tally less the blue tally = 1.5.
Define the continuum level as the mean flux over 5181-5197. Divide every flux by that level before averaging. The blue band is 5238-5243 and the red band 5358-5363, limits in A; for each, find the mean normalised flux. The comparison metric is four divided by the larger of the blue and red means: 3.83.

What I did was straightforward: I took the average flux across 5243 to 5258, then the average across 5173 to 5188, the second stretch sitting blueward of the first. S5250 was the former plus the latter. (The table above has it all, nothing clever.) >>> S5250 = 58.1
